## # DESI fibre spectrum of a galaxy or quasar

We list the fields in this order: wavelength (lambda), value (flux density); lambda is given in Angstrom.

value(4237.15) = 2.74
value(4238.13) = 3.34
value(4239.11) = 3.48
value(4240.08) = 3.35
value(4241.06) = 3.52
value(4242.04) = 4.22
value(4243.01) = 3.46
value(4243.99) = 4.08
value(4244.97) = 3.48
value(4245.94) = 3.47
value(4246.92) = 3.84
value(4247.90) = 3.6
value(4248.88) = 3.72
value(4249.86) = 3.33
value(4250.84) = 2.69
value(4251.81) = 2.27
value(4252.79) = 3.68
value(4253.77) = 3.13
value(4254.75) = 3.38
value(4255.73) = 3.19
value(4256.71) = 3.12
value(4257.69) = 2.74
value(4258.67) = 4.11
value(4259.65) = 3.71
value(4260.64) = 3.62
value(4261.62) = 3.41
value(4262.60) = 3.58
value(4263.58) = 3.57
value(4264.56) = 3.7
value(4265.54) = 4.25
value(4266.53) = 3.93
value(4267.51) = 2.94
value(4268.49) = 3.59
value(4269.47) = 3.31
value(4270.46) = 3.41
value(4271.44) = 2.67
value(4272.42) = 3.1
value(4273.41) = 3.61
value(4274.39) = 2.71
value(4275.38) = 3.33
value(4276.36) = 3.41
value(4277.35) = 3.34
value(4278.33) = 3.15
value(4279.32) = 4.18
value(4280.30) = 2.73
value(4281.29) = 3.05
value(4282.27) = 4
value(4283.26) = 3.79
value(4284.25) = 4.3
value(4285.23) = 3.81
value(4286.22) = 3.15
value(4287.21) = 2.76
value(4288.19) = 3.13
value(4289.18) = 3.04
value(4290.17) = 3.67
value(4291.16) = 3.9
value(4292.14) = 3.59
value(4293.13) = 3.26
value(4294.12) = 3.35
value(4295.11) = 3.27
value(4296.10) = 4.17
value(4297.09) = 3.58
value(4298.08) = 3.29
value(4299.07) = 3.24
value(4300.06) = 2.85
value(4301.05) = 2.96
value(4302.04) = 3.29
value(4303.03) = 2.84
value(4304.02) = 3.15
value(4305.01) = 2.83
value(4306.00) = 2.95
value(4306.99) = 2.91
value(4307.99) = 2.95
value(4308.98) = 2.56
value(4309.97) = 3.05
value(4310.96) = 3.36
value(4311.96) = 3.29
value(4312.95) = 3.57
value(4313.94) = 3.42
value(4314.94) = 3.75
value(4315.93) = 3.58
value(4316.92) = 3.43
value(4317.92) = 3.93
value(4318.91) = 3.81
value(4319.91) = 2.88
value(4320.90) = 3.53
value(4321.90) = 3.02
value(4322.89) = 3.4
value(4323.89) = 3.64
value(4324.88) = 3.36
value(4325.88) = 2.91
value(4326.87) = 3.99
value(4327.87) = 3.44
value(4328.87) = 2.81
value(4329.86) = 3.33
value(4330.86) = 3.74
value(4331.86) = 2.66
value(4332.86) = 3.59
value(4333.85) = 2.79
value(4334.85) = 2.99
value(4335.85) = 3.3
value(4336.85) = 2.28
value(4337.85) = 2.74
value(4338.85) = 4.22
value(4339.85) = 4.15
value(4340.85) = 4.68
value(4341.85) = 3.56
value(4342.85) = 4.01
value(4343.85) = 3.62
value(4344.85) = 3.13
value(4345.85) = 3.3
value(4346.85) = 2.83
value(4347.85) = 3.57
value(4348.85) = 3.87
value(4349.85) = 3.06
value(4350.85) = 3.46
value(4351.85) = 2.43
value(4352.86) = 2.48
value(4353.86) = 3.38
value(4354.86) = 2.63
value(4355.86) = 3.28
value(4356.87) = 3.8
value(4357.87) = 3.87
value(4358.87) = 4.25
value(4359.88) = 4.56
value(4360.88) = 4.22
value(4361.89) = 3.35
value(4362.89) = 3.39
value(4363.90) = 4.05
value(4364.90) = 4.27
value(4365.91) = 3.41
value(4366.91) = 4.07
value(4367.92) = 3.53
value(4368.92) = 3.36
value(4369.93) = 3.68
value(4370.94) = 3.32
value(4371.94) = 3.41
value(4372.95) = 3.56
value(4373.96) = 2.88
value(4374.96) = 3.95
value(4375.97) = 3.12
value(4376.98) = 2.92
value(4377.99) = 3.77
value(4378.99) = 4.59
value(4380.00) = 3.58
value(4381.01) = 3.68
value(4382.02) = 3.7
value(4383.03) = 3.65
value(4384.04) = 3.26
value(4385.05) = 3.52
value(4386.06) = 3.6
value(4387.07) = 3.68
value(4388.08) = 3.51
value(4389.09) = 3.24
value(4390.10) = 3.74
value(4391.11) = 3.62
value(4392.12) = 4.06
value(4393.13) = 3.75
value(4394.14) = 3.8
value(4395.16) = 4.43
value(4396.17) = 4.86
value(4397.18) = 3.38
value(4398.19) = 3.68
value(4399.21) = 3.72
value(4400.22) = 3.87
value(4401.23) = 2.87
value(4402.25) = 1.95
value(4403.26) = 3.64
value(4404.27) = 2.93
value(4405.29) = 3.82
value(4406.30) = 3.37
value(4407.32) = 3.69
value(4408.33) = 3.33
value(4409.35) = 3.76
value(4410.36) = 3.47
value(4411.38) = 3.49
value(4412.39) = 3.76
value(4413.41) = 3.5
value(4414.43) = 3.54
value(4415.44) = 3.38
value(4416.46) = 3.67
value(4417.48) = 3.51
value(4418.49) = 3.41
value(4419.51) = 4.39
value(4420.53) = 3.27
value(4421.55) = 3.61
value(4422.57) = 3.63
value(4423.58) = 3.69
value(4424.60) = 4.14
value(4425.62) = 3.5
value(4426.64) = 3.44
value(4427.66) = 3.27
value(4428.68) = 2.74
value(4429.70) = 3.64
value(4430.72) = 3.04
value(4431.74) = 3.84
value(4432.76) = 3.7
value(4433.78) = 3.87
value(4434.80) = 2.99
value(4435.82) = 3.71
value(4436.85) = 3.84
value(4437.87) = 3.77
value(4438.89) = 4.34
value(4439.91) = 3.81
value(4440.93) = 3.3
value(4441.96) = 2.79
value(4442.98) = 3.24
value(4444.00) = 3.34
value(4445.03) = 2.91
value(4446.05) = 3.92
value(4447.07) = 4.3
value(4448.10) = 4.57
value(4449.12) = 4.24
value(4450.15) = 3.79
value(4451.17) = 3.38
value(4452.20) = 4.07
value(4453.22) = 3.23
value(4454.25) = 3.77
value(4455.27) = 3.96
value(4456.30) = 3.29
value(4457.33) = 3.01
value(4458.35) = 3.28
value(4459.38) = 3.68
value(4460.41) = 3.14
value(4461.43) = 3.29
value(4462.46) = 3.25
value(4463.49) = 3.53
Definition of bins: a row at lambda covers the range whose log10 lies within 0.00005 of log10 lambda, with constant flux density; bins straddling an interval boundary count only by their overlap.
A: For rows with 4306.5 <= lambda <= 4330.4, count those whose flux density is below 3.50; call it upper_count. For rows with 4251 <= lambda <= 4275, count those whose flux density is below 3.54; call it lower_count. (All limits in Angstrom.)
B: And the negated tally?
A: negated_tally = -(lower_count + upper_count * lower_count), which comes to -221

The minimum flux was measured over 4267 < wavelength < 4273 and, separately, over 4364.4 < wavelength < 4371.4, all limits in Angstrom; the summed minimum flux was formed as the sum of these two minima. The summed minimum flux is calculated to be 6.0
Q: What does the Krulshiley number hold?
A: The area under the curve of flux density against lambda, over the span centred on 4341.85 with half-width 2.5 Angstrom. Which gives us 20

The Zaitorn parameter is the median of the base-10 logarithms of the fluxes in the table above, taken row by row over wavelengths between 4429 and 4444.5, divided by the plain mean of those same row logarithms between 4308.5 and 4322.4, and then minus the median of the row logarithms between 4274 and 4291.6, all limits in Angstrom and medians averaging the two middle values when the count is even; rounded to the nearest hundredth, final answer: 0.56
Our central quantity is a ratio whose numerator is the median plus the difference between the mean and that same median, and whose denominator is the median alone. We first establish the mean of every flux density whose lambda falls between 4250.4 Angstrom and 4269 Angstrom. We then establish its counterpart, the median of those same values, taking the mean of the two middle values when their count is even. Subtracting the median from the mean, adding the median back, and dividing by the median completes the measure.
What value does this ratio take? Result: 0.95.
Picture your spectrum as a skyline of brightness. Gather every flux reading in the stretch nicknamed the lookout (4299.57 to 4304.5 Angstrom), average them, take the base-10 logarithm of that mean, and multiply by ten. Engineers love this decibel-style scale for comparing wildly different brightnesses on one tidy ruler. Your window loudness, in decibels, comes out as 4.80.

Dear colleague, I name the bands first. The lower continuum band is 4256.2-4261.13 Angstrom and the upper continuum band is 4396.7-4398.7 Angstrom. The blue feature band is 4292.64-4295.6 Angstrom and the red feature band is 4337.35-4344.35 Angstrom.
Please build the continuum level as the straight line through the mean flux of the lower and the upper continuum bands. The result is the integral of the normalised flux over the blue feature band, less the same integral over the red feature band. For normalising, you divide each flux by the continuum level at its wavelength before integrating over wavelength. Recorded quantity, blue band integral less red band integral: -4.9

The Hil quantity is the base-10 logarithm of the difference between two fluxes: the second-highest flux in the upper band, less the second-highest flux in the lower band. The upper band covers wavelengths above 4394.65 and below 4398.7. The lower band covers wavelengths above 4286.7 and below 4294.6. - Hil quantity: -0.1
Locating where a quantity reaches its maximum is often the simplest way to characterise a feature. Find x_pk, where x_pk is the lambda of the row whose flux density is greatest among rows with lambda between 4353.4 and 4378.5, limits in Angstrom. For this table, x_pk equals 4359.88 Angstrom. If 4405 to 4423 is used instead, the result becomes 4419.51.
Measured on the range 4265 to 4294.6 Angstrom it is 4284.25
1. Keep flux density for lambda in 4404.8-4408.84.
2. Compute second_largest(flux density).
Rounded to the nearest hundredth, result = 3.69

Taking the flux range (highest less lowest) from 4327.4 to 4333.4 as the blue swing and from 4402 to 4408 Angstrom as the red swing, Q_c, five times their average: 7.4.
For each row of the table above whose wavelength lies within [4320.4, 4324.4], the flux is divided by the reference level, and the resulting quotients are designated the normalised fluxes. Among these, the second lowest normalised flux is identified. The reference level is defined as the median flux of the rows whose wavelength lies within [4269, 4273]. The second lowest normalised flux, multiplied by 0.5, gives 0.530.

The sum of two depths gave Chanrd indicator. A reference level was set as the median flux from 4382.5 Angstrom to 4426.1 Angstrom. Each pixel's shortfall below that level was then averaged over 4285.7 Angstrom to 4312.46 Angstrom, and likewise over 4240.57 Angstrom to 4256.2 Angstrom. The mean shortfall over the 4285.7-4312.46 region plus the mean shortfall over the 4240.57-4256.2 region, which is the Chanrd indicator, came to 0.60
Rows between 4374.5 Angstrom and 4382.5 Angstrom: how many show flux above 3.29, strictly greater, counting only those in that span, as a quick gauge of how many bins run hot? 6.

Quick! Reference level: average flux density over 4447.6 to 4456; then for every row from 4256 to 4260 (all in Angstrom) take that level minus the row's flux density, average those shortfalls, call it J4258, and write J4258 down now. 0.46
